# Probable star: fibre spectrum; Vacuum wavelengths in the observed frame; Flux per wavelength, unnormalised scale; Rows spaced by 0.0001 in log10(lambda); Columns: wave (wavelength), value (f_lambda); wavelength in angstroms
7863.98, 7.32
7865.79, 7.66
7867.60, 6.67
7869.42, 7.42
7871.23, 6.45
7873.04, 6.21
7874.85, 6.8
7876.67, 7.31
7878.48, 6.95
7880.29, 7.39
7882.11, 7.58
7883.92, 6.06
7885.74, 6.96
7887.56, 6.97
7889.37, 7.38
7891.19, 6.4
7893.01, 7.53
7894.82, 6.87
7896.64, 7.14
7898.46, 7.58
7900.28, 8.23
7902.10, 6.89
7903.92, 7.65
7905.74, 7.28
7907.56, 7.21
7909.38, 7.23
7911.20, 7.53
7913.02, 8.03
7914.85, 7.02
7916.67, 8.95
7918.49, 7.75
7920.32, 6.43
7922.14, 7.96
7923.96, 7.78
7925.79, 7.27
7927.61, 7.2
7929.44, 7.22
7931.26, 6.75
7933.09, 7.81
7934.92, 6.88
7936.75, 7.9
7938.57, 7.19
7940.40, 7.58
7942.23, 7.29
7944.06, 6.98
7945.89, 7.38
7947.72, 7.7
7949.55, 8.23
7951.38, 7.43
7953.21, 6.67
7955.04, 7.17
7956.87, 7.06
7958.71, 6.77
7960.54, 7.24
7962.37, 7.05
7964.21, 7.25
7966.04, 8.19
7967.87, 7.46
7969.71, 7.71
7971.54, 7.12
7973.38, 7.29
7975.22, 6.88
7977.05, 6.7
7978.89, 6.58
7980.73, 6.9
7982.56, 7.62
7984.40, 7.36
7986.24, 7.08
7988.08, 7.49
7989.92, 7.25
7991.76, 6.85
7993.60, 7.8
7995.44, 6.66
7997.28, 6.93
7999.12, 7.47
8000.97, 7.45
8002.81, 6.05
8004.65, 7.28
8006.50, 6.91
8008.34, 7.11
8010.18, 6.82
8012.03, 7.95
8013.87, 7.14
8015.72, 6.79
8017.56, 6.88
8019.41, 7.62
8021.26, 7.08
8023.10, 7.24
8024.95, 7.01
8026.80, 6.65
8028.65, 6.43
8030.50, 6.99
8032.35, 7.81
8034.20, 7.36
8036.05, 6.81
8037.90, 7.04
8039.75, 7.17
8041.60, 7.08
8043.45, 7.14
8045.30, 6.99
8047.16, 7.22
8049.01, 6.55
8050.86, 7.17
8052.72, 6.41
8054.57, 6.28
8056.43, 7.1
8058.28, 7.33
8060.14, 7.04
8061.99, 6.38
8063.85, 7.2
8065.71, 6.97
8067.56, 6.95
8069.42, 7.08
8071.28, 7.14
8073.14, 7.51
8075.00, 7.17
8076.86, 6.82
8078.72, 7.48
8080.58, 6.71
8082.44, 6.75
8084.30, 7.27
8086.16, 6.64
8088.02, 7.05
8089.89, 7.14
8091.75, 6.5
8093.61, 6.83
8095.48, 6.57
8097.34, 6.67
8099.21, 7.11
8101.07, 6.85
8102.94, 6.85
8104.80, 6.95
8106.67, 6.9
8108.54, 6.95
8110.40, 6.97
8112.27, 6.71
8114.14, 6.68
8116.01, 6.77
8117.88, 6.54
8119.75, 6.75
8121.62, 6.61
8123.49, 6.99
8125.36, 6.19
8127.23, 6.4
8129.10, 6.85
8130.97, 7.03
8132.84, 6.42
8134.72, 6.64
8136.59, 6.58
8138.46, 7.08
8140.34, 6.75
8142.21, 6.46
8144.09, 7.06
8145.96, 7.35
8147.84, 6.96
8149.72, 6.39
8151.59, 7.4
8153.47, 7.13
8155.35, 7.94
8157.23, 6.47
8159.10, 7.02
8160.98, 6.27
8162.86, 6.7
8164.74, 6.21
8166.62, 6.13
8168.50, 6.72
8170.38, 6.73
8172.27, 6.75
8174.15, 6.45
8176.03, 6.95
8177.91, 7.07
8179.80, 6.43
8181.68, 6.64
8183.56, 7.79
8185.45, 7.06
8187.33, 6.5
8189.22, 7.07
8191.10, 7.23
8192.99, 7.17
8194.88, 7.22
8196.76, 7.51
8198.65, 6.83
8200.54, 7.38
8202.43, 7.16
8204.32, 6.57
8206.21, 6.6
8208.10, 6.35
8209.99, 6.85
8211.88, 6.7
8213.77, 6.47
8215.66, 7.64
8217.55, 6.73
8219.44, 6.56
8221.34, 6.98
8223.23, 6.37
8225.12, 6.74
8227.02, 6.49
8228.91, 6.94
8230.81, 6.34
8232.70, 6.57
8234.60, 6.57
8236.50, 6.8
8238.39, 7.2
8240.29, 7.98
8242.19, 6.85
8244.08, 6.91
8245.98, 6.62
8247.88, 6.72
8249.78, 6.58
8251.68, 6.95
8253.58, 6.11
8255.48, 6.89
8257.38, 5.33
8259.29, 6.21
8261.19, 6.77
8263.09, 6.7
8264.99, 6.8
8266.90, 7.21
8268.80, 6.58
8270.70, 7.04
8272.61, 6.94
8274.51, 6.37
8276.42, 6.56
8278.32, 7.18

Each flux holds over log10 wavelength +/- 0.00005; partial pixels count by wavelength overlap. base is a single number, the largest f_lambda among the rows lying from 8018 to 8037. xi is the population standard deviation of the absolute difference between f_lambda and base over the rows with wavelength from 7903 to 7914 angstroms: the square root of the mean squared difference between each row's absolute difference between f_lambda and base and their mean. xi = 0.18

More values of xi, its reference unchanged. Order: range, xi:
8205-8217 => 0.42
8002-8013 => 0.50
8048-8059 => 0.41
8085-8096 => 0.24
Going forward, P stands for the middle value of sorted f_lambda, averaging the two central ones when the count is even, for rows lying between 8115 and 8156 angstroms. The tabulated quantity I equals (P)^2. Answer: 46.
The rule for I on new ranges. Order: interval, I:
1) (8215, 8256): 45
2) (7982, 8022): 51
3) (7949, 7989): 52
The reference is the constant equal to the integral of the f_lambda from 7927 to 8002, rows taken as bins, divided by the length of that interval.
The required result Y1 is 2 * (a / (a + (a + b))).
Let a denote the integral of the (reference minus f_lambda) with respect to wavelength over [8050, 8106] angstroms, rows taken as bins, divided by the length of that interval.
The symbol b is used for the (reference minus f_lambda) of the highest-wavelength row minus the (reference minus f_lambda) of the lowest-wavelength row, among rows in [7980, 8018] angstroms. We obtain 1.0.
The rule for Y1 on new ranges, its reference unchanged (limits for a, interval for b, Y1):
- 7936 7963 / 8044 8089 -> 0.6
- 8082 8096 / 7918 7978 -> 0.4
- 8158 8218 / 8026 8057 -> 2.2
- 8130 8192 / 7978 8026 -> 2.0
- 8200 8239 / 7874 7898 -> 1.5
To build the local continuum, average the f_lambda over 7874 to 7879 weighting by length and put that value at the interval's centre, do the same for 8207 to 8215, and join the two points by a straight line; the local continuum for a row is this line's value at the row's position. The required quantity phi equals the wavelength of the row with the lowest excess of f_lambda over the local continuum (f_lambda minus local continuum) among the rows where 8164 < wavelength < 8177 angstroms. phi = 8166.62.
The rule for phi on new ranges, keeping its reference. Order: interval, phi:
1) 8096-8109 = 8097.34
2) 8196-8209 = 8208.10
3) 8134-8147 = 8142.21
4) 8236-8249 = 8245.98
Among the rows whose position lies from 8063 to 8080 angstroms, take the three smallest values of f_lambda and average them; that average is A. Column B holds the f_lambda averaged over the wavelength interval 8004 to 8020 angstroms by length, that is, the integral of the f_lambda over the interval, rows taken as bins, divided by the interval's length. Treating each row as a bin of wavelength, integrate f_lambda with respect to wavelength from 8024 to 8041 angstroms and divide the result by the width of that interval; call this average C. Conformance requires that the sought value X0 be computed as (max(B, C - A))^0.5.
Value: 2.67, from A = 6.9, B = 7.15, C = 7.03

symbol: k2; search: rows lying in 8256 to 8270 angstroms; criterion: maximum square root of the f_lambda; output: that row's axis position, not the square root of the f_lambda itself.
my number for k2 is 8266.90 angstroms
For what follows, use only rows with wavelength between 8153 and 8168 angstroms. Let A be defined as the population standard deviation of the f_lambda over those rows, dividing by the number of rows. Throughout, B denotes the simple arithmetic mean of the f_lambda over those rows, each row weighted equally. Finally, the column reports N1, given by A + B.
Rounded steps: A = 0.6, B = 6.73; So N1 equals 7.3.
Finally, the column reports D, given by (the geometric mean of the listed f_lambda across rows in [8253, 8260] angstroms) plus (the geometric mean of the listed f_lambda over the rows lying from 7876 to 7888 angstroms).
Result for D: 13.1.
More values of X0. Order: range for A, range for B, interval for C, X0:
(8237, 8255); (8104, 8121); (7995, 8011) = 2.61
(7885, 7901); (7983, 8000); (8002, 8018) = 2.69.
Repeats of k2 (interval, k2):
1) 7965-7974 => 7966.04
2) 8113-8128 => 8123.49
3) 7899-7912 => 7900.28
